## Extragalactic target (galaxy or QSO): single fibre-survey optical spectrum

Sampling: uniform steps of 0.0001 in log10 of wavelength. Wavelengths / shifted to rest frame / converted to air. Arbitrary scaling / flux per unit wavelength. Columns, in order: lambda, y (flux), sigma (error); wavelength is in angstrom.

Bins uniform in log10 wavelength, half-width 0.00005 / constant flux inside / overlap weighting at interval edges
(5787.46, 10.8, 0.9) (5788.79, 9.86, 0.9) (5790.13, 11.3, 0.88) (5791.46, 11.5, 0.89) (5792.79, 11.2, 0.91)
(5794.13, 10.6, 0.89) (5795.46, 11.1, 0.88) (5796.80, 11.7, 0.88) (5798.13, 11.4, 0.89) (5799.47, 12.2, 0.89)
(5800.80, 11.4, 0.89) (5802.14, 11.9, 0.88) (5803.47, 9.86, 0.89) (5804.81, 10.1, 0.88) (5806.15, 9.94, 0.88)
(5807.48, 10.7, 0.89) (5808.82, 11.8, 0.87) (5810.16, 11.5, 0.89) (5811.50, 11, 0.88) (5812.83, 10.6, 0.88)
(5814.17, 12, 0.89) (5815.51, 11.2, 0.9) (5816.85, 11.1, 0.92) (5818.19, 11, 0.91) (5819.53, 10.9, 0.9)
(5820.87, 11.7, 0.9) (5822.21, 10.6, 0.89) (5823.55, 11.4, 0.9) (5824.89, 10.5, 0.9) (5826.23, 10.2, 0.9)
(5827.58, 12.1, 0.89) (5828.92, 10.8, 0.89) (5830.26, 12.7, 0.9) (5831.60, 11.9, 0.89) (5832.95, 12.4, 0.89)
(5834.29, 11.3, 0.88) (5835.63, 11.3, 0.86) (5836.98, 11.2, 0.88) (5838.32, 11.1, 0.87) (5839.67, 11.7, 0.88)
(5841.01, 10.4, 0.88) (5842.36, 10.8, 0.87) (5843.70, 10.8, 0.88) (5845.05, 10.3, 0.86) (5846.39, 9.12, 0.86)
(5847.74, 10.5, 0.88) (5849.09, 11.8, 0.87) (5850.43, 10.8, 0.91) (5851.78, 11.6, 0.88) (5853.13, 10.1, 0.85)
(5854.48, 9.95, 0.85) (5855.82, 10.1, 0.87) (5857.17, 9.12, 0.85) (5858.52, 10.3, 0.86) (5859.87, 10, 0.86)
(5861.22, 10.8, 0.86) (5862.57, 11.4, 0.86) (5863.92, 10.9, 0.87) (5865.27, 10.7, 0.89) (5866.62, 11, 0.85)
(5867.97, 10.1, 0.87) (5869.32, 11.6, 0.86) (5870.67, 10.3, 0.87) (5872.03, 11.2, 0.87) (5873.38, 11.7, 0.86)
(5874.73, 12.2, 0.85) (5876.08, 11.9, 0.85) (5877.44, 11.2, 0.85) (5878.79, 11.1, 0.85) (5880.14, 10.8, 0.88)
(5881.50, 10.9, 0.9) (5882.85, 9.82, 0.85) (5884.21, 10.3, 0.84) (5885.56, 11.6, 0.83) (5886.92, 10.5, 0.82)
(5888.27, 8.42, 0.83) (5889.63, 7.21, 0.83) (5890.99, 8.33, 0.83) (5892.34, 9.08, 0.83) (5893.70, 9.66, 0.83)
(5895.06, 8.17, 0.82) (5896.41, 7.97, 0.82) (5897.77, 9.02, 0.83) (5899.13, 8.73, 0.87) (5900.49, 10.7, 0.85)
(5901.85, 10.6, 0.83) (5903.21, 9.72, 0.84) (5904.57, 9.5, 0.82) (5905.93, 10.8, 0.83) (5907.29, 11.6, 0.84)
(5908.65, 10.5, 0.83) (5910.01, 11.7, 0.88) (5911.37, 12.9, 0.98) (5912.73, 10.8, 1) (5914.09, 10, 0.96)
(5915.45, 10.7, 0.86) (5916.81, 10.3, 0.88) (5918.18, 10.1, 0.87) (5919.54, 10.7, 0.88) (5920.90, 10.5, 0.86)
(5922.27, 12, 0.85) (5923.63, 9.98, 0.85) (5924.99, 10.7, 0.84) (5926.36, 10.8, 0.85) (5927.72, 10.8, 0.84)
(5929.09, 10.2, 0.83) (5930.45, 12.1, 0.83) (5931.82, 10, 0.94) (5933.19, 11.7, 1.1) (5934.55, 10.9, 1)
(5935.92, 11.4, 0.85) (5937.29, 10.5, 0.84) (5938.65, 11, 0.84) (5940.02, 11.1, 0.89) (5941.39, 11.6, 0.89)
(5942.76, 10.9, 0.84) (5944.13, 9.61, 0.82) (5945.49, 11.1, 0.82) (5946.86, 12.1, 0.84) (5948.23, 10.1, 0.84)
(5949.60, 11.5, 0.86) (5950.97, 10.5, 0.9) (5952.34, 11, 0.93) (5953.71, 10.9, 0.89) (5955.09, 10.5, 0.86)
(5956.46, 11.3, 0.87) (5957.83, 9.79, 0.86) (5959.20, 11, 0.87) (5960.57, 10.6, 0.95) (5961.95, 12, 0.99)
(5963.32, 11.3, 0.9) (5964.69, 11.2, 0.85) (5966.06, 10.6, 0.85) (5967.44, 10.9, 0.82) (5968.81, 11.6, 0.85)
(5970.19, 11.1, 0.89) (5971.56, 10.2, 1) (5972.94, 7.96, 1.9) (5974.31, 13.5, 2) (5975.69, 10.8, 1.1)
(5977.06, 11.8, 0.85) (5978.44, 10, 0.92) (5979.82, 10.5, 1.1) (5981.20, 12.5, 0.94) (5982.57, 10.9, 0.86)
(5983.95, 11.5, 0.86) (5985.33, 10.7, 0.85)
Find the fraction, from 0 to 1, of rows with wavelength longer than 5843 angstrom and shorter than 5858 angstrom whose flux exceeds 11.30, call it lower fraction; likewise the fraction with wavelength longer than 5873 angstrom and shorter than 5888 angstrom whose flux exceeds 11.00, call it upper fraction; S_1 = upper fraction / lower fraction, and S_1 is 3.0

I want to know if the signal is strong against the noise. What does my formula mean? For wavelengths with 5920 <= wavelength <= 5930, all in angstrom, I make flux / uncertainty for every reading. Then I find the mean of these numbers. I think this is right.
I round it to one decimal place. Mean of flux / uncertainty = 12.7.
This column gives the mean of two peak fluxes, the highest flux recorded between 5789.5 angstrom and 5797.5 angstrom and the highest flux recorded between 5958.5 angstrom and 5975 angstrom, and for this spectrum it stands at 12.6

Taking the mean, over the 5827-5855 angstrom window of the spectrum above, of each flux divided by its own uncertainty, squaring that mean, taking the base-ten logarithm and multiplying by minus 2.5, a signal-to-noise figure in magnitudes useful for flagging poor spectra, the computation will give -5.51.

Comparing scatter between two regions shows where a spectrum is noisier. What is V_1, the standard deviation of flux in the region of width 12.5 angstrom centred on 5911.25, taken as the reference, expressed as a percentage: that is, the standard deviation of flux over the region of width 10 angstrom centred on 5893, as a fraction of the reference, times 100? 85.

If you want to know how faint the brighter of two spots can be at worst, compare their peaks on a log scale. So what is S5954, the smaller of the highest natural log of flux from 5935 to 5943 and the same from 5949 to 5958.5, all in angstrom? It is 2.44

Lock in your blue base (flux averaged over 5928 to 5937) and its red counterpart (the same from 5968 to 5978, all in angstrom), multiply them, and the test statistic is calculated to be 121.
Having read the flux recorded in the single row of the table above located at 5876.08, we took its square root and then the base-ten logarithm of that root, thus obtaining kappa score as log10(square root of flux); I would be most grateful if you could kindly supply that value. 0.538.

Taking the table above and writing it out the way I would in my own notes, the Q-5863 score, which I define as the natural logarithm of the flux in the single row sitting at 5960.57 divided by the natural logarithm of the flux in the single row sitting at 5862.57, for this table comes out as 0.97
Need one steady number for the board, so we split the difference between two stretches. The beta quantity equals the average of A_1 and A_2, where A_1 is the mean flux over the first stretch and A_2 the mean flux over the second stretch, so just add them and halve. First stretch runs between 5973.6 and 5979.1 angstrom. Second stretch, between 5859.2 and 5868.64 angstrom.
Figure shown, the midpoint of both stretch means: 11.11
